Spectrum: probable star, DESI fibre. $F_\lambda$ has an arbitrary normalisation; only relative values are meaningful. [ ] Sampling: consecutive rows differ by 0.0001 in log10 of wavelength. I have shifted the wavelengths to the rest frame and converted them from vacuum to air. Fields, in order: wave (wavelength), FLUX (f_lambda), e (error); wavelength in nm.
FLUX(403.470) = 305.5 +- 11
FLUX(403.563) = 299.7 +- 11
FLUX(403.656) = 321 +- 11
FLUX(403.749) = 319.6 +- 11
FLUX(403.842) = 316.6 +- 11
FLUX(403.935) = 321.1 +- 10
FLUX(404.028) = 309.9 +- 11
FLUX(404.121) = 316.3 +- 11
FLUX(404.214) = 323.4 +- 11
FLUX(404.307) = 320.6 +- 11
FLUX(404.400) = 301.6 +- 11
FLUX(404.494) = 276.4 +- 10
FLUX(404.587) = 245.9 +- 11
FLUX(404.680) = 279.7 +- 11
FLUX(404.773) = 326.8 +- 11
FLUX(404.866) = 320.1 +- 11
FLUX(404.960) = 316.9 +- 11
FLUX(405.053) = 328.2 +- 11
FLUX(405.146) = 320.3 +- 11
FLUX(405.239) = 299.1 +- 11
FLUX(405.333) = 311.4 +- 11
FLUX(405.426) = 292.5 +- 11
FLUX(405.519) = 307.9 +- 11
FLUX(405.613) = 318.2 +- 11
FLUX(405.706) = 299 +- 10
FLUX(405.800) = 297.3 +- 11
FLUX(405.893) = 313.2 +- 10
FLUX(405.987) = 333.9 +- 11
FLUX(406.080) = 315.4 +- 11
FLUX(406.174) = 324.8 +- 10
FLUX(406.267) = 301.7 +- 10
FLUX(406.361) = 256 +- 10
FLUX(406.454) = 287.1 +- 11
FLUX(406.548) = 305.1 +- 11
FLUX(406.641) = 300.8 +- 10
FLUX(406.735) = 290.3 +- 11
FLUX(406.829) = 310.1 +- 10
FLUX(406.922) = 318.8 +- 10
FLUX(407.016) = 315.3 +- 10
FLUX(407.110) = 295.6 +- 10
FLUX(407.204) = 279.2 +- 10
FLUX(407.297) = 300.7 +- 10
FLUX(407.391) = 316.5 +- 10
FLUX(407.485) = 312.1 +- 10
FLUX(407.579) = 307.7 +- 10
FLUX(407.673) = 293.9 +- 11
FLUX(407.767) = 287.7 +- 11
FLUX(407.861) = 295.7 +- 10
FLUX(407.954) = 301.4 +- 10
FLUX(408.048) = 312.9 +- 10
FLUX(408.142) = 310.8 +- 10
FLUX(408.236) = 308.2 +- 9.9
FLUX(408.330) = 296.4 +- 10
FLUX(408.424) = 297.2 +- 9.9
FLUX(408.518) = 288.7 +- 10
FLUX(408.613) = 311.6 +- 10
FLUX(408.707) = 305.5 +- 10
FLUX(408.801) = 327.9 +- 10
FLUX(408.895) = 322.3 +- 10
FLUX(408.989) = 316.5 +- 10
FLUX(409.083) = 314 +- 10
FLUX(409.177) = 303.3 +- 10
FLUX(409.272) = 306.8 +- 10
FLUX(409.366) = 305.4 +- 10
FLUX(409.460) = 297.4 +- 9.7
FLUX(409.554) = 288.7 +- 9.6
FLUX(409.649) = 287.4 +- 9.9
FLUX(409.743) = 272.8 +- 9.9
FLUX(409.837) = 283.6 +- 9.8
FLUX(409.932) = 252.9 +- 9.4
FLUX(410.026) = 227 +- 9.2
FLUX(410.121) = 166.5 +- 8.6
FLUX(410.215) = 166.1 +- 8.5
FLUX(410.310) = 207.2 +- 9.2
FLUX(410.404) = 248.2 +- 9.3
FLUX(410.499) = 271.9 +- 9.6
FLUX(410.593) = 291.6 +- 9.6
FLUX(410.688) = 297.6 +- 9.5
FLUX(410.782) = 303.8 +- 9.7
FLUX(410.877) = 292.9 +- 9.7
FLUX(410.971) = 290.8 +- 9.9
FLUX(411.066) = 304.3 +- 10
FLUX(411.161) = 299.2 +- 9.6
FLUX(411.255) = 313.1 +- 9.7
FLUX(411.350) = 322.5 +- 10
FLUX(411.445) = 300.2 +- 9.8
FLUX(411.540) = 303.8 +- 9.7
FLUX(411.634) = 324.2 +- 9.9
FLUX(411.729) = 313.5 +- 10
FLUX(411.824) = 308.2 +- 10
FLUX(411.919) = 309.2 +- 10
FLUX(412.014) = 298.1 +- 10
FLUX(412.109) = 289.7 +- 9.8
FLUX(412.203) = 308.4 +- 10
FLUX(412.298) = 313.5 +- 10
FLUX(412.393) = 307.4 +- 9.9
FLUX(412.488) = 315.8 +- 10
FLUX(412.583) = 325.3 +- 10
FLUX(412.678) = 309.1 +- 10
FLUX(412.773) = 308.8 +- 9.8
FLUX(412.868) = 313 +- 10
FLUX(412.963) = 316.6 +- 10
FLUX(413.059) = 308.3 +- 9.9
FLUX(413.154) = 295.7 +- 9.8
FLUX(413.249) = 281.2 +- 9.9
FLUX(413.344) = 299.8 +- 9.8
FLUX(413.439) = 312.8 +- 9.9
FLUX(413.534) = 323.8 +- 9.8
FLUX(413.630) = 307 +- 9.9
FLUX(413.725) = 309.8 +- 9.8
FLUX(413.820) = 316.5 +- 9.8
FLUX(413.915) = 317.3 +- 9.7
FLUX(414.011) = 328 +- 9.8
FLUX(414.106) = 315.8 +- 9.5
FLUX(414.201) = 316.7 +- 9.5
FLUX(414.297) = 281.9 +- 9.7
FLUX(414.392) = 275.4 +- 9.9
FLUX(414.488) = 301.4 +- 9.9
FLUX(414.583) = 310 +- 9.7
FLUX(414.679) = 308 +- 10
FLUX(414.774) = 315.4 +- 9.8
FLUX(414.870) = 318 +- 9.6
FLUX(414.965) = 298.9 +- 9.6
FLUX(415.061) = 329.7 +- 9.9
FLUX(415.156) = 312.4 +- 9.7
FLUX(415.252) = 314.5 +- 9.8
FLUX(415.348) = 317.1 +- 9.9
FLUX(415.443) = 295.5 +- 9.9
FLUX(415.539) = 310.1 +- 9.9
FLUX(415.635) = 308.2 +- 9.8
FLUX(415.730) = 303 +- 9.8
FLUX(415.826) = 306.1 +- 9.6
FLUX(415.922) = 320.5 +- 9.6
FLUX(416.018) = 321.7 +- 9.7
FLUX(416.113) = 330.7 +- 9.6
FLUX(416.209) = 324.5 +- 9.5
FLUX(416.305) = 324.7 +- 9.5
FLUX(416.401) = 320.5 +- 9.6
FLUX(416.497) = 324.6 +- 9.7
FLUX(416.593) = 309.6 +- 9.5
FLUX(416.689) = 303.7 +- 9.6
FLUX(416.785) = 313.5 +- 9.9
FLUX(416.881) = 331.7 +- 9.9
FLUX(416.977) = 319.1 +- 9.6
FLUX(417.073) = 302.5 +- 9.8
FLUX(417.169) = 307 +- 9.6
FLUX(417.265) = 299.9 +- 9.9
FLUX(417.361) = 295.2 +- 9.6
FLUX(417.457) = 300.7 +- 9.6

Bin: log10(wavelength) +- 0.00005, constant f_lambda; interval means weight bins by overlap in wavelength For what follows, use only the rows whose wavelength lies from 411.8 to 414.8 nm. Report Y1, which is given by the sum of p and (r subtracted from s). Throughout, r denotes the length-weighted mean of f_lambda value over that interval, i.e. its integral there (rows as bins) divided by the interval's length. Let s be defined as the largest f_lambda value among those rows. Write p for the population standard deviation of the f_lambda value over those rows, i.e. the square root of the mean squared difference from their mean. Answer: 32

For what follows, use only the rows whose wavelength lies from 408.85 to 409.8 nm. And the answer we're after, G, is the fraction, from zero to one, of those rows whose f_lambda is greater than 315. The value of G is 0.20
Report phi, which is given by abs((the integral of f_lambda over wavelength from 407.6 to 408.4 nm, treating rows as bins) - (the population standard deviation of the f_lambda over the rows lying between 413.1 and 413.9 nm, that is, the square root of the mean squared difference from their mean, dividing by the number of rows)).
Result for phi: 228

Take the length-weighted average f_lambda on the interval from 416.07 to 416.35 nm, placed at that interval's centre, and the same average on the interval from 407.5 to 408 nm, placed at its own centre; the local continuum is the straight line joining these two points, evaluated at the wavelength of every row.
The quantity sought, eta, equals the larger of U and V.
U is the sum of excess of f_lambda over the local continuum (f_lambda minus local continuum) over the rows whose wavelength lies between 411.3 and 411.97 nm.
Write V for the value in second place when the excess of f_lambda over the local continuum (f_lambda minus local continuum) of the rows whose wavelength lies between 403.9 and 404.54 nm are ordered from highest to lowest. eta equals 35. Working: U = 3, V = 35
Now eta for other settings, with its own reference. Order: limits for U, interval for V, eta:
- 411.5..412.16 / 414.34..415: -6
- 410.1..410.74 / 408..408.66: 11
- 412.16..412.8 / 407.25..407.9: 15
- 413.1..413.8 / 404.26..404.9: 33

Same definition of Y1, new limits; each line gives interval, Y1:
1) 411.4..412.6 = 26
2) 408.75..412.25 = 79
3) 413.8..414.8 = 36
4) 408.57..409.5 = 25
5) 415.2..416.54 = 25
